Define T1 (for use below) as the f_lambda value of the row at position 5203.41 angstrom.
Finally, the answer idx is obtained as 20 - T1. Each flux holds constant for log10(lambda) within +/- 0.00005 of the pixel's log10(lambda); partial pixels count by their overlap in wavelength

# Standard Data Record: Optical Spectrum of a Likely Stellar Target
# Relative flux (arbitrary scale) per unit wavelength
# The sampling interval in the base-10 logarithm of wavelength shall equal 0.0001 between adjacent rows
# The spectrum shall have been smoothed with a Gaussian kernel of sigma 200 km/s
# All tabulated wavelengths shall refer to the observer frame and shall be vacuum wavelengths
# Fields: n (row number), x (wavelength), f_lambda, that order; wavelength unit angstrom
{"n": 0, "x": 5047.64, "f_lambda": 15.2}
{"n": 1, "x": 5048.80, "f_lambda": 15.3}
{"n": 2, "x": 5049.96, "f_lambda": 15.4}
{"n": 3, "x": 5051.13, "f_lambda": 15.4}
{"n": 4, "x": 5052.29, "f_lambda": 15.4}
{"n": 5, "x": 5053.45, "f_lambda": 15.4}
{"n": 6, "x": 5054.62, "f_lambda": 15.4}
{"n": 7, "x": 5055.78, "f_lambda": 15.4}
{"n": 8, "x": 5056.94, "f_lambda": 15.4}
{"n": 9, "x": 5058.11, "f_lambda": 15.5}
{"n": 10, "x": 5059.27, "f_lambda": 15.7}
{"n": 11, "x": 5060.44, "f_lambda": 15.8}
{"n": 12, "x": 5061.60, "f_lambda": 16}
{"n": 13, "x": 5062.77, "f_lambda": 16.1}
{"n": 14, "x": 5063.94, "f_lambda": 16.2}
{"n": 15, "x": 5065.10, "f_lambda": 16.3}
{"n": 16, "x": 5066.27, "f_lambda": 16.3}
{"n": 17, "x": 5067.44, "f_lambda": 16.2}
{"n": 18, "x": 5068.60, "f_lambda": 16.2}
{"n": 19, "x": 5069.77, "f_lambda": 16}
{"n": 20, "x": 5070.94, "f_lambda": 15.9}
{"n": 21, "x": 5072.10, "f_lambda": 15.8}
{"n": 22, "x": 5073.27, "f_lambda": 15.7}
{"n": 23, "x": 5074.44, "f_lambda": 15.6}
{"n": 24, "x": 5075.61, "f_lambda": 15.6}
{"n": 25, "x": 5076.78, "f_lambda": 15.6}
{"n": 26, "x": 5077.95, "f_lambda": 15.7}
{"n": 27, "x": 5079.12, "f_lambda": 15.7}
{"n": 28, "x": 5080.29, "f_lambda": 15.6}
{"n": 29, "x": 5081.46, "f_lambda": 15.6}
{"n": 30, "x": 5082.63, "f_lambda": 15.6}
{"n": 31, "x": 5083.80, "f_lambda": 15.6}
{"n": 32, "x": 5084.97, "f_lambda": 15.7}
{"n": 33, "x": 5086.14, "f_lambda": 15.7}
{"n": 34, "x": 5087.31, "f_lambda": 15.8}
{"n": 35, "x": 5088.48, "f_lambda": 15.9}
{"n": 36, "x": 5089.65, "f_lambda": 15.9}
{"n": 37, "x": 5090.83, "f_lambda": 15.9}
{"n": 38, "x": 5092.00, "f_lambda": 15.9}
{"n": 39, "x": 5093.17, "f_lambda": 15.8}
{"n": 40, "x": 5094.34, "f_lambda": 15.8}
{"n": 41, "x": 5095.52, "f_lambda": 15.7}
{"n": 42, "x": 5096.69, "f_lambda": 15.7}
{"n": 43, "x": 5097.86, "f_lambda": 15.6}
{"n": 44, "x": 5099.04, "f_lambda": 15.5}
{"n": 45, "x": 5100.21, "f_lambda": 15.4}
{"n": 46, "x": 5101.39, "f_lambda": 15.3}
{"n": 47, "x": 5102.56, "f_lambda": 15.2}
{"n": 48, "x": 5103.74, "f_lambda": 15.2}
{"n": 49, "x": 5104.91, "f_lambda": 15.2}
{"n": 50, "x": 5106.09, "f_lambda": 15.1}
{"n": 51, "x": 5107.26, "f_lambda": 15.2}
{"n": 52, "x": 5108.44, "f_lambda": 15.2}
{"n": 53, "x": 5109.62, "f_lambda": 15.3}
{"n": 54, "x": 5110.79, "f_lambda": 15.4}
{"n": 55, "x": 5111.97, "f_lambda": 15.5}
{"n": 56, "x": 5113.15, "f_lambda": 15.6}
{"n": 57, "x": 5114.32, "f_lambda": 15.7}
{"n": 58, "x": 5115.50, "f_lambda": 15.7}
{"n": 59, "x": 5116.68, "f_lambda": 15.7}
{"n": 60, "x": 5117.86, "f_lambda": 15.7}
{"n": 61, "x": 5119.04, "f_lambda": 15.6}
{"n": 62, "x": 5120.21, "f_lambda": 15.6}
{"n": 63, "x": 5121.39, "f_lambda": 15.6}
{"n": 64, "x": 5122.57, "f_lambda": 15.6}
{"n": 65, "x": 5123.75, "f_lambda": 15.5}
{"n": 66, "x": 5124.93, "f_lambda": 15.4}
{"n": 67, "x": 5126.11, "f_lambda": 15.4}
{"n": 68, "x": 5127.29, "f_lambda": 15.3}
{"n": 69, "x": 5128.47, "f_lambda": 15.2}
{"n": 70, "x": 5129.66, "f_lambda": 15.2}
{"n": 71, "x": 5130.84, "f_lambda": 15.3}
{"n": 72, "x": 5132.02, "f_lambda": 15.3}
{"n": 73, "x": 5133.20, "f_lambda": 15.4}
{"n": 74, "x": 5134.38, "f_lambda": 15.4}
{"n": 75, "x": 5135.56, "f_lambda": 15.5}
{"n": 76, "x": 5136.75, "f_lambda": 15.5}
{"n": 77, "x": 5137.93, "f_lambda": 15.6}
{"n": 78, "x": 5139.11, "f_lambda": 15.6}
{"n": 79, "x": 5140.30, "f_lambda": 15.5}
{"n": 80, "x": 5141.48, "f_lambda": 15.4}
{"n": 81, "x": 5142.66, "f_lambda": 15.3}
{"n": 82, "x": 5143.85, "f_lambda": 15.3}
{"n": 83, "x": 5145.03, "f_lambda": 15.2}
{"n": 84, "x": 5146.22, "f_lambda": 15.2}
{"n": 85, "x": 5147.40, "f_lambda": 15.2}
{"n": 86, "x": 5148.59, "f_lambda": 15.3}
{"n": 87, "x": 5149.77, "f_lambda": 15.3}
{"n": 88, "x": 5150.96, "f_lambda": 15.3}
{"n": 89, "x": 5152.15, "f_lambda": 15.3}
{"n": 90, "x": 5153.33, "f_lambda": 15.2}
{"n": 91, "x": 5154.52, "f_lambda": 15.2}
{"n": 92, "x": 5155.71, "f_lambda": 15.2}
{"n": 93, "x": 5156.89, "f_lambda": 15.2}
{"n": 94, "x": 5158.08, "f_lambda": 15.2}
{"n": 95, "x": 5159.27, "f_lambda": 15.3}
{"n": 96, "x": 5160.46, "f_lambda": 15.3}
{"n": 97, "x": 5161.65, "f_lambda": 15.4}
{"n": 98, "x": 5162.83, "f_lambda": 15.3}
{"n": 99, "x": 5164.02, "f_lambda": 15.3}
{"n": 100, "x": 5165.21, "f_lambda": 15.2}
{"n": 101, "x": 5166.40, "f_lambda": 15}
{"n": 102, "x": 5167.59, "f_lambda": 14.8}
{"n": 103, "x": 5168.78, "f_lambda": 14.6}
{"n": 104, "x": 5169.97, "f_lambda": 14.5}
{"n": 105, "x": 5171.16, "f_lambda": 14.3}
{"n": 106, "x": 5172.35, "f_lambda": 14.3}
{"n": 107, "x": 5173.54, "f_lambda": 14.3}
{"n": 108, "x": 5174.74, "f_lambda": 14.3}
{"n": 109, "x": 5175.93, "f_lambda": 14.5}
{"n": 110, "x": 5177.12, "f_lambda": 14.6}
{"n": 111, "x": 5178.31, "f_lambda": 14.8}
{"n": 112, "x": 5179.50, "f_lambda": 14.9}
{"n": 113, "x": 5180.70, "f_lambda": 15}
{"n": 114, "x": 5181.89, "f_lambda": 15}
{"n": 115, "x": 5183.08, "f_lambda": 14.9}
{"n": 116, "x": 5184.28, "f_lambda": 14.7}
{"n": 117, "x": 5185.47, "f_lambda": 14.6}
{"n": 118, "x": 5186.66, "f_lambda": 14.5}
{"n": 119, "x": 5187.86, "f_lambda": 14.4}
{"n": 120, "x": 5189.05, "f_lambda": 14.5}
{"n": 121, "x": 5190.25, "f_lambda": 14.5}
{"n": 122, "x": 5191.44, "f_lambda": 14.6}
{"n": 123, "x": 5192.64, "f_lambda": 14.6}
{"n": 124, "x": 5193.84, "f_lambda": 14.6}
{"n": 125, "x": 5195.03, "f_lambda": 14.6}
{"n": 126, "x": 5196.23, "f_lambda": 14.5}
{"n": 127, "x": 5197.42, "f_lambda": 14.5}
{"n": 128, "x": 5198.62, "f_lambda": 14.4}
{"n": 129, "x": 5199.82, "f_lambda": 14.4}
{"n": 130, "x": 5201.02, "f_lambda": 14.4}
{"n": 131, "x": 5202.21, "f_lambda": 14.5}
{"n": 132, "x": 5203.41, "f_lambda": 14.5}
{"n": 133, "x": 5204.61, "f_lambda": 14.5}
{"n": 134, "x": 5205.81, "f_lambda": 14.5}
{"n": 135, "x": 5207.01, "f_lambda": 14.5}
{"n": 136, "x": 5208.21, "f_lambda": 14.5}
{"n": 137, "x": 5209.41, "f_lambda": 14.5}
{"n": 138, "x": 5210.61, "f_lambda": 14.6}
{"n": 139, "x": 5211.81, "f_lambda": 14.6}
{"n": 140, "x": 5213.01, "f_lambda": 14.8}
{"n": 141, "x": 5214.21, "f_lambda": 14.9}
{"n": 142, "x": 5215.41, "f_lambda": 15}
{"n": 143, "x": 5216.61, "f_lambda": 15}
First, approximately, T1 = 14.5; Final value 5.5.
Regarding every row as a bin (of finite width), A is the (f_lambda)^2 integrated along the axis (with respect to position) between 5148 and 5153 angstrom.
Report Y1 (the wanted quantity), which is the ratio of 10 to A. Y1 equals 0.0085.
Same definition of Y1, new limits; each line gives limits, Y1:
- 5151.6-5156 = 0.0098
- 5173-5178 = 0.0096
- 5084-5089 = 0.0080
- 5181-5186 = 0.0091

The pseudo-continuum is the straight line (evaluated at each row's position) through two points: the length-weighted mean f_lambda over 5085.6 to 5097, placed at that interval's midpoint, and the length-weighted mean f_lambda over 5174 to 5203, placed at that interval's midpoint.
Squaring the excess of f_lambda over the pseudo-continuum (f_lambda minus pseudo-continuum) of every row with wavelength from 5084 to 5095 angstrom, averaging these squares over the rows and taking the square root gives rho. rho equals 0.10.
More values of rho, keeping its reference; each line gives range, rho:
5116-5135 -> 0.13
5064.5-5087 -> 0.28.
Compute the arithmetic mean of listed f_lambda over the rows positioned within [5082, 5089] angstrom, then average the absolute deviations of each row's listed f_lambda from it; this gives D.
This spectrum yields 0.089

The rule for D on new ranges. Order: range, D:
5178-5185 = 0.089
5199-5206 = 0.044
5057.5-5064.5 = 0.217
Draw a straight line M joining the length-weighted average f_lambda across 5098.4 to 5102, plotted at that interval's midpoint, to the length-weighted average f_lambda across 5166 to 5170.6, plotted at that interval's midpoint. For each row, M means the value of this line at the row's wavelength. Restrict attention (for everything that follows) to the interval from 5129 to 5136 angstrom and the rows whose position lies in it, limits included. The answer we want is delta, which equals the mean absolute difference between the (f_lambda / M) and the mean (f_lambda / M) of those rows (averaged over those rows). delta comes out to 0.007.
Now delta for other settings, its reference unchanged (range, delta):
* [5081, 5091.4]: 0.009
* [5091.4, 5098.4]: 0.004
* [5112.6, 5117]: 0.003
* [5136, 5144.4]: 0.006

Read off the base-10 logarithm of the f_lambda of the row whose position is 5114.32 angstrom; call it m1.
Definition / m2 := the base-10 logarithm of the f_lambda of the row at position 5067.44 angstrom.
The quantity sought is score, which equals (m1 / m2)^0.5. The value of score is 0.99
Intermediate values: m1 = 1.20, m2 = 1.210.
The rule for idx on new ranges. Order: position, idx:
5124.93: 4.6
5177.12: 5.4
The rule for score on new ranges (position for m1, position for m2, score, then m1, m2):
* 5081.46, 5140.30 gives 1.00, 1.19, 1.190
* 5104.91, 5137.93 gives 1.00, 1.18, 1.193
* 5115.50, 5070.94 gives 1.00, 1.20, 1.201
